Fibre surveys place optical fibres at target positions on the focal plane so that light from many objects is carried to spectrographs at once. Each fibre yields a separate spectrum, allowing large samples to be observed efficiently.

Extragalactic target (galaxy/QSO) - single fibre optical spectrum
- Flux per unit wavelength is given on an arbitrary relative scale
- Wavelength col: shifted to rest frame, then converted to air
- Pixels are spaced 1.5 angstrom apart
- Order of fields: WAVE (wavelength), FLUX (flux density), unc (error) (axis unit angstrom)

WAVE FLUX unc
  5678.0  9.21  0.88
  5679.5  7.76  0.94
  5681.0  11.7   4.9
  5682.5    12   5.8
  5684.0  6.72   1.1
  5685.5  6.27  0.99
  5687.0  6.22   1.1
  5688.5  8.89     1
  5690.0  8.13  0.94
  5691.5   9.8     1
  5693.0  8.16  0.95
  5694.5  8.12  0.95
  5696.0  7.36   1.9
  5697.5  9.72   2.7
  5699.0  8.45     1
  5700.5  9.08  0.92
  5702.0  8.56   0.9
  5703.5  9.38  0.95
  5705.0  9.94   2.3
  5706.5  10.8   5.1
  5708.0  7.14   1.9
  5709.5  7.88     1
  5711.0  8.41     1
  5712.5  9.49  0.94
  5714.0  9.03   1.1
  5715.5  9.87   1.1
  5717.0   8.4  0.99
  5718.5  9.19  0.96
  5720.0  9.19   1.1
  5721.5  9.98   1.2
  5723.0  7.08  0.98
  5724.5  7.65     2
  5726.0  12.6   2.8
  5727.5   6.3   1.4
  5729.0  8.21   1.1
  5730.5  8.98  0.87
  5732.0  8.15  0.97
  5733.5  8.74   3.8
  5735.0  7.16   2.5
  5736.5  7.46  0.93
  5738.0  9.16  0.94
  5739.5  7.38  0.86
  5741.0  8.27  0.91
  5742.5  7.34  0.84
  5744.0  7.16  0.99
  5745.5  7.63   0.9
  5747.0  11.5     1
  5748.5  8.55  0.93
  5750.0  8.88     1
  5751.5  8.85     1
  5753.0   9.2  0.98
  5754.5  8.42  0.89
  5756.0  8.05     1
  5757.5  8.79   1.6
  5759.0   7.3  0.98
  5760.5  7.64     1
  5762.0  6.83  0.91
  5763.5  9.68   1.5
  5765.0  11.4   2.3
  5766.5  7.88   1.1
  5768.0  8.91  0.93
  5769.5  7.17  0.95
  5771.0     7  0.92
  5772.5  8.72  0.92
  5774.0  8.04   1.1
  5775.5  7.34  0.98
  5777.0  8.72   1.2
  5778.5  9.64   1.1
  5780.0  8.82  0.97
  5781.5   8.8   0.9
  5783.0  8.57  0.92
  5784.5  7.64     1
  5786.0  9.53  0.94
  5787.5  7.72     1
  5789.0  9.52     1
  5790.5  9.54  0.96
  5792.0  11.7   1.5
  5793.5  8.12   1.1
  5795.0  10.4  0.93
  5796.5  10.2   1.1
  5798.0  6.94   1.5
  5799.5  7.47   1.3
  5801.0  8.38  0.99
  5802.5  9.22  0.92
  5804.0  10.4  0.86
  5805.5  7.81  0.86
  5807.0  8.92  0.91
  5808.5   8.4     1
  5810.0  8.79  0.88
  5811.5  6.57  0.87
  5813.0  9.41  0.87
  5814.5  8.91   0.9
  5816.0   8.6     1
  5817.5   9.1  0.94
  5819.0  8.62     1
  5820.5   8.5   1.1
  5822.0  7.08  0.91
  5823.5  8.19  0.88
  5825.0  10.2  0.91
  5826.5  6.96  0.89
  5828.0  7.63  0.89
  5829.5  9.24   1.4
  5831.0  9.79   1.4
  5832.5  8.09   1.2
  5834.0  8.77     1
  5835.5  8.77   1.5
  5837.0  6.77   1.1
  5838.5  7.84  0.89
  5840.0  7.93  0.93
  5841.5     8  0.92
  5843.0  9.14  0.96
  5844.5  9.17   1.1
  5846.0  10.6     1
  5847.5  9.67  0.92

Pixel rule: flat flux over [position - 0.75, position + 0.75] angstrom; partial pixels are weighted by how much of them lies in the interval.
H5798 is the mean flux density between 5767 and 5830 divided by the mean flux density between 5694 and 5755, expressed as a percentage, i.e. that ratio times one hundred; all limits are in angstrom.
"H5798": 99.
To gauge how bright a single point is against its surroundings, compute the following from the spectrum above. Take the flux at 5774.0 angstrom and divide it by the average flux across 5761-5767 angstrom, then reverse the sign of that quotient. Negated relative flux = -0.90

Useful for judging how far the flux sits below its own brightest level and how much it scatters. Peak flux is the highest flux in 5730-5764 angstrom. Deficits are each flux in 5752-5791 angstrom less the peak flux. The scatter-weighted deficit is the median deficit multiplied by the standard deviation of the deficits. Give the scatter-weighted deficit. -3.0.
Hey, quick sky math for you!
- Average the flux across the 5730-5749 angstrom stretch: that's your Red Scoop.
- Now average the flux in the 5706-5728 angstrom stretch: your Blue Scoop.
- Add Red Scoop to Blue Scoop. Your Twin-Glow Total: 17.1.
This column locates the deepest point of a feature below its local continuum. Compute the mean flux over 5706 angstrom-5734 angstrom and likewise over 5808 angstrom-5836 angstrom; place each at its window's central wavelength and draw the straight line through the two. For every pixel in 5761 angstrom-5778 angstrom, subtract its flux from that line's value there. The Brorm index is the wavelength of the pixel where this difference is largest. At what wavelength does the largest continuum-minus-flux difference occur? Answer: 5762.0 angstrom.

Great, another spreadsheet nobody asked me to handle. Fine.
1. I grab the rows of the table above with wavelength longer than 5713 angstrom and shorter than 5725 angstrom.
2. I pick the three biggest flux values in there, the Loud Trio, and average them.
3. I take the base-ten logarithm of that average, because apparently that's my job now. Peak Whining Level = 0.99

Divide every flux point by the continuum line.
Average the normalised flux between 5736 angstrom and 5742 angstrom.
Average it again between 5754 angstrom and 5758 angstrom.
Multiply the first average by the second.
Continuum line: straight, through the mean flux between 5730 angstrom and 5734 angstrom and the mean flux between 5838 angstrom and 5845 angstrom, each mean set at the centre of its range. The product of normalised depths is 0.92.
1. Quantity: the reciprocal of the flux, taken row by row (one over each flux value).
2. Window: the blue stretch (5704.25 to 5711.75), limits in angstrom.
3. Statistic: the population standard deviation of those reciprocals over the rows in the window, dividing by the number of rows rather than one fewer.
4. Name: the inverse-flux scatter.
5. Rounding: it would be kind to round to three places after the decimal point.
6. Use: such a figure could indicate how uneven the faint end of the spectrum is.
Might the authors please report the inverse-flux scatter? 0.017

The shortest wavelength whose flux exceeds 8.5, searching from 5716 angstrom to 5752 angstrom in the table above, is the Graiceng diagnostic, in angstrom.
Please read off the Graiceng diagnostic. 5718.5 angstrom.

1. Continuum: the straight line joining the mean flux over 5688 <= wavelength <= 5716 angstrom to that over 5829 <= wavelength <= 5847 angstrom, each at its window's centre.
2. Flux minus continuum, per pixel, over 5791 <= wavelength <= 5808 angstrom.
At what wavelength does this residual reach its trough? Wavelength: 5798.0 angstrom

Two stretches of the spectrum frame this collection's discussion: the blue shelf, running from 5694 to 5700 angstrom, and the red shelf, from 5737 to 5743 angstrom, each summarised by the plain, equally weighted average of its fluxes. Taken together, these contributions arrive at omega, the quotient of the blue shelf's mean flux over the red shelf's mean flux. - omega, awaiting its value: 1.05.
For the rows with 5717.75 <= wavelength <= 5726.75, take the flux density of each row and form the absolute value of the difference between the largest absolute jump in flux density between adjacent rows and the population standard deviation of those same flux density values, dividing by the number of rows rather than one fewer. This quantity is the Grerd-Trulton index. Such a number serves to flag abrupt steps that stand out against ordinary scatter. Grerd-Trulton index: 3.2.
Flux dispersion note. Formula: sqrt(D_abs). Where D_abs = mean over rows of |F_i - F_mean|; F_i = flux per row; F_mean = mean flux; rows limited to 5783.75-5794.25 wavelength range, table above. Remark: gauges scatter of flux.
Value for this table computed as 1.05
